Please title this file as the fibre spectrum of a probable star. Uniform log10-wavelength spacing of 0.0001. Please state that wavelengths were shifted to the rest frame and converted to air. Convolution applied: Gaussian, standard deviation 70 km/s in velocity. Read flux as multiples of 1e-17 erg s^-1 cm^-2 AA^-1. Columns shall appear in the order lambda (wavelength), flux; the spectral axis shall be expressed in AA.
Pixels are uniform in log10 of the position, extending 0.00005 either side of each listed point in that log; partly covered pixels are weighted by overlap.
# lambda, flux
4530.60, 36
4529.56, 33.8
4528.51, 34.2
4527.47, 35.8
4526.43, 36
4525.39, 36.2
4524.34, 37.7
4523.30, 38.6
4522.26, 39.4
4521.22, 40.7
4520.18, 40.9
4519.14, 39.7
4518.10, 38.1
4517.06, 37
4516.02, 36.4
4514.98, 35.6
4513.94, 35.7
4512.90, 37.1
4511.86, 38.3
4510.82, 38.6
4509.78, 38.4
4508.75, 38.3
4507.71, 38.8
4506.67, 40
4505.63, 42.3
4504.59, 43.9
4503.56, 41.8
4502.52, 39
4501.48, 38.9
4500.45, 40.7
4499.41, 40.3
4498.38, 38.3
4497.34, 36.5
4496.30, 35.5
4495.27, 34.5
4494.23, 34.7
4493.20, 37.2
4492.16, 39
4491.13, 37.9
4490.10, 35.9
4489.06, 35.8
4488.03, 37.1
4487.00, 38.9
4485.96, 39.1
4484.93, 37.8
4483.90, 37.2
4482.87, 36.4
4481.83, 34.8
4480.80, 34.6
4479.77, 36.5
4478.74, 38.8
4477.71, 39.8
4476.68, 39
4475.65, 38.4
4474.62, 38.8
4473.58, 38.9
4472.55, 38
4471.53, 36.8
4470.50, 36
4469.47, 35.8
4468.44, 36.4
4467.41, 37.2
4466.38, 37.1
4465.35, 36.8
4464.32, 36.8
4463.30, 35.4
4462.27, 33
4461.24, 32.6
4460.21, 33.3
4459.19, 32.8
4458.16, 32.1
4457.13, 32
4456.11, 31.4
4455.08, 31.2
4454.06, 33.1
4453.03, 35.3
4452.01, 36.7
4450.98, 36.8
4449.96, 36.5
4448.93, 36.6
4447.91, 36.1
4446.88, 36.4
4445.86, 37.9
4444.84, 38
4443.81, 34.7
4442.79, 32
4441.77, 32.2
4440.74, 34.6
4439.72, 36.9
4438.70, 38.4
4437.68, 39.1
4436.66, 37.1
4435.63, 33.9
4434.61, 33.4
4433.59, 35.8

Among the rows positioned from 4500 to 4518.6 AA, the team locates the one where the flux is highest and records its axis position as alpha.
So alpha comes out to 4504.59 AA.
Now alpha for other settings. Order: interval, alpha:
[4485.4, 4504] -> 4503.56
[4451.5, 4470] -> 4467.41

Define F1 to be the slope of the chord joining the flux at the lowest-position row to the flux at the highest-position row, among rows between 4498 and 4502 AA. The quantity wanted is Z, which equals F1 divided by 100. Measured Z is 0.002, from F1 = 0.2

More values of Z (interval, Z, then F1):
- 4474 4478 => 0.003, 0.3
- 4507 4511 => -0.001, -0.1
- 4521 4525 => -0.010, -1.0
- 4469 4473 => 0.007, 0.7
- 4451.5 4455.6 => -0.018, -1.8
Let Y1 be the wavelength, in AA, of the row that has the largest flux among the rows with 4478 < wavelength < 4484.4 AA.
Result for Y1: 4478.74 AA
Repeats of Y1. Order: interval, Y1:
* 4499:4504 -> 4503.56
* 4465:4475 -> 4473.58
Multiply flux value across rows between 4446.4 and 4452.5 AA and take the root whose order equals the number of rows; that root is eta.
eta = 36.5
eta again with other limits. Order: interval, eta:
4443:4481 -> 35.8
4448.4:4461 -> 33.9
